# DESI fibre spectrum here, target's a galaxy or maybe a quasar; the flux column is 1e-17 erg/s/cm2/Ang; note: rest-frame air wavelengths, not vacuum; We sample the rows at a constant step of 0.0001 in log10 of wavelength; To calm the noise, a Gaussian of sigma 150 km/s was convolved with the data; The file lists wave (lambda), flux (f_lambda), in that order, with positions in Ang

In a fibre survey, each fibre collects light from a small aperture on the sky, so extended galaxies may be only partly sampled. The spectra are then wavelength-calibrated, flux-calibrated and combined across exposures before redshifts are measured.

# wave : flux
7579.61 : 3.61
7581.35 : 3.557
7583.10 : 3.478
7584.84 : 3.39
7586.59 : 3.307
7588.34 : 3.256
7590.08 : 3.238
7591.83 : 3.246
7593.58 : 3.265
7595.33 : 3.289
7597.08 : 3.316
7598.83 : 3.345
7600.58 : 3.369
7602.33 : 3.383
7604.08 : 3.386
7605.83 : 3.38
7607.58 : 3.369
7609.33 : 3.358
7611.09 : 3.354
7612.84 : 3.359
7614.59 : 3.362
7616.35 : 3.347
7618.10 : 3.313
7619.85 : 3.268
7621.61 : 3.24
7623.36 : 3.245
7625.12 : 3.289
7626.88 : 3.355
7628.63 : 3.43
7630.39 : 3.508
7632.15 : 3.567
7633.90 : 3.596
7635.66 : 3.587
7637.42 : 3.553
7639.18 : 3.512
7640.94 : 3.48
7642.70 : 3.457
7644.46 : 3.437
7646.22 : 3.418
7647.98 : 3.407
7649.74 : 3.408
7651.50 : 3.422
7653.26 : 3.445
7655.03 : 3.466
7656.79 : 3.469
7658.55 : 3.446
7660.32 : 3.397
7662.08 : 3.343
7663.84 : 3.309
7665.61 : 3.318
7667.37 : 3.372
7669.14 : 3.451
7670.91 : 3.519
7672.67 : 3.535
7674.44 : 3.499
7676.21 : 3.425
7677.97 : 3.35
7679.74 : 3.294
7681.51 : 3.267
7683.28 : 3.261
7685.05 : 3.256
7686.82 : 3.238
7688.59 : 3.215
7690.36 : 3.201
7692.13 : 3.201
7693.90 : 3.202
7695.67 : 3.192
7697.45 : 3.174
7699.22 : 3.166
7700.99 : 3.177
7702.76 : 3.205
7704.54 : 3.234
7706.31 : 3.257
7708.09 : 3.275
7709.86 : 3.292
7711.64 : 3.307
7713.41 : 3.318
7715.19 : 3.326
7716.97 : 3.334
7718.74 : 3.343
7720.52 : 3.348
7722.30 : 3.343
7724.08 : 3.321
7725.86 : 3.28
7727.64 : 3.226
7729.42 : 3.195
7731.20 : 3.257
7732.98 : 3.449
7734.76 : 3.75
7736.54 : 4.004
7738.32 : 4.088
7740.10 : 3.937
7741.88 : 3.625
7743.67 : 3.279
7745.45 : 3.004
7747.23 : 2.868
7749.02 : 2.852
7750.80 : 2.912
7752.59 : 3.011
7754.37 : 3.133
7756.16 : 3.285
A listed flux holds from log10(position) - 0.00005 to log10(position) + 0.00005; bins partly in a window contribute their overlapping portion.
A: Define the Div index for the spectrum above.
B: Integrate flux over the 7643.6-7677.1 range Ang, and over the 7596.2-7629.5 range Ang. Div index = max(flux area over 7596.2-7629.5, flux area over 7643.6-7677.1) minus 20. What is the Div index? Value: 94.8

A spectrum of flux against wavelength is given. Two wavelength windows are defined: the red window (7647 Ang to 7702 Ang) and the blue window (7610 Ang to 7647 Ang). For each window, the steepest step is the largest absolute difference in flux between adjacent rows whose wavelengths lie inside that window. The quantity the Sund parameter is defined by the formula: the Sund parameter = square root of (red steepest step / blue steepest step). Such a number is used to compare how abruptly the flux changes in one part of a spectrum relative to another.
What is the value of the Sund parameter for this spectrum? 1.01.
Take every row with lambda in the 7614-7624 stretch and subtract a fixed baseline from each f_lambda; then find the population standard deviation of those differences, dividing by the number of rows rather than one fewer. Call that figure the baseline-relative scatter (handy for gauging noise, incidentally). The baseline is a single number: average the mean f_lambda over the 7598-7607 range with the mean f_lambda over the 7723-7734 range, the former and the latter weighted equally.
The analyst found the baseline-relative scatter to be 0.05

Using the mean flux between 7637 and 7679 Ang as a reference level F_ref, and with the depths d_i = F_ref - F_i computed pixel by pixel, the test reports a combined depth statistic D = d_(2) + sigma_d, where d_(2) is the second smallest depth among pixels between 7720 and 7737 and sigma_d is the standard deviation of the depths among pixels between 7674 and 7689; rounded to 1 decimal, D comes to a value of -0.2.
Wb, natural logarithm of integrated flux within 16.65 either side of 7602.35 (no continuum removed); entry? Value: 4.7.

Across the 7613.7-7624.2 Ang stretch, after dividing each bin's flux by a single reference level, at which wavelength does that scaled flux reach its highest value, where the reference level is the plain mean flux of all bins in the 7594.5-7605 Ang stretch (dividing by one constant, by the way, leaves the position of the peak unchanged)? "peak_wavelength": 7614.59 Ang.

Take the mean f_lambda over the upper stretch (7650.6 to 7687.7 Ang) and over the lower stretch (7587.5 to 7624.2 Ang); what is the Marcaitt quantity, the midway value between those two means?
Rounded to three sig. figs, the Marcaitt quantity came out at 3.35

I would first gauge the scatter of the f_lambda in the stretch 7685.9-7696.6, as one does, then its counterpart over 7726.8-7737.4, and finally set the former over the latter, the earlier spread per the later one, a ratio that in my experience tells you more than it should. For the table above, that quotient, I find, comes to 0.0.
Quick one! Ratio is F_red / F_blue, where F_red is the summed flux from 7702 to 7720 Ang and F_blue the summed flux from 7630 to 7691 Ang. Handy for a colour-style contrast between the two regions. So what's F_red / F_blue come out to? 0.28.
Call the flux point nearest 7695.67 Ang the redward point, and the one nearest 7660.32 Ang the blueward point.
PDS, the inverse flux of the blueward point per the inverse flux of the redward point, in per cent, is 94.0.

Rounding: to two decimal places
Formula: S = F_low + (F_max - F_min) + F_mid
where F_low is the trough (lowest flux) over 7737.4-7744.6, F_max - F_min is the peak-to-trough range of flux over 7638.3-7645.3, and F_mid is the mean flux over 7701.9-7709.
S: 6.60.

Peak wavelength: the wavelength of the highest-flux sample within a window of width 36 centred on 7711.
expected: 7720.52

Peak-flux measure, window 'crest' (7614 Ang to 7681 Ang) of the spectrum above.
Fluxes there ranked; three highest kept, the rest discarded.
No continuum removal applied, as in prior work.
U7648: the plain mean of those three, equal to 3.58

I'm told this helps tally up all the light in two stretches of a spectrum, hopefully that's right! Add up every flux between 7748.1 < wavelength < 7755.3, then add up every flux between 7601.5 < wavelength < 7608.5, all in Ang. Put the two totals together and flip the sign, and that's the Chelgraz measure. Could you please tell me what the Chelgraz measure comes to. -25.43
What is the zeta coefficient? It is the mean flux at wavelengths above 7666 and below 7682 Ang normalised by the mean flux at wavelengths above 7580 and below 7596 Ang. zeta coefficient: 1.02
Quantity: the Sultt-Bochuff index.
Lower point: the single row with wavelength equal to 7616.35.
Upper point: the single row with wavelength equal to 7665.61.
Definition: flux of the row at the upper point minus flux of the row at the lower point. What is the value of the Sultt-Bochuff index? -0.03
